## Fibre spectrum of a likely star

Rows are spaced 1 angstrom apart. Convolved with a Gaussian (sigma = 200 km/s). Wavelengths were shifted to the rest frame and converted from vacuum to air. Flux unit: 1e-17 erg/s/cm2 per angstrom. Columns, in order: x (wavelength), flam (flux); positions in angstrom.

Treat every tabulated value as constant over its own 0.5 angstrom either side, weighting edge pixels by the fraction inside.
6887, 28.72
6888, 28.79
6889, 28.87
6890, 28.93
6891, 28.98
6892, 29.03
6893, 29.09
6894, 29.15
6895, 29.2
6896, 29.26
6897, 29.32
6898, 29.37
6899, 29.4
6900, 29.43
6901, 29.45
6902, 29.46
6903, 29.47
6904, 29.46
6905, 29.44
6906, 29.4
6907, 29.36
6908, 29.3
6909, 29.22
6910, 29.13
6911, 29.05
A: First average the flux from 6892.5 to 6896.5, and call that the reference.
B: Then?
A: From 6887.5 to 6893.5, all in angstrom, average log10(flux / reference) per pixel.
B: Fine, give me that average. -0.0034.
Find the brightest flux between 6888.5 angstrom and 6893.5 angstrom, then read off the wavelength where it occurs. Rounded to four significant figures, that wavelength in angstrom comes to 6893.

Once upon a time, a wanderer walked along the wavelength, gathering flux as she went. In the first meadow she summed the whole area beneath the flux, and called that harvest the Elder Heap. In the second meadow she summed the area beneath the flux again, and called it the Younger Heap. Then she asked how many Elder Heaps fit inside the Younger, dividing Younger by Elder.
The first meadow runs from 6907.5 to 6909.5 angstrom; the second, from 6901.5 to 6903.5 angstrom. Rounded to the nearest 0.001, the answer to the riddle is 1.007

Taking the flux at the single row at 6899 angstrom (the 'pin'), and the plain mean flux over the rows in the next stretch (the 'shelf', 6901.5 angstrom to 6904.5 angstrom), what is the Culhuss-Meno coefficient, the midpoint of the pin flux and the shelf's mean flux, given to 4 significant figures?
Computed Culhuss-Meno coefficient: 29.43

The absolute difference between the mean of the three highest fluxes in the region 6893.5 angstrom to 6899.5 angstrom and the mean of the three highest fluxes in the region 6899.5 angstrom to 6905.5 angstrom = 0.10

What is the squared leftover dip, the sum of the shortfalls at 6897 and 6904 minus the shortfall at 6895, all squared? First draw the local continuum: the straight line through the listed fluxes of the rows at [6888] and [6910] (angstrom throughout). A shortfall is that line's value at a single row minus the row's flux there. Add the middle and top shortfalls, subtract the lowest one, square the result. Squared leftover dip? 0.26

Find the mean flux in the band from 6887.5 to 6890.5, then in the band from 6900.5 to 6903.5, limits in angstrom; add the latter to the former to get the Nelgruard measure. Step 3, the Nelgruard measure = 58.3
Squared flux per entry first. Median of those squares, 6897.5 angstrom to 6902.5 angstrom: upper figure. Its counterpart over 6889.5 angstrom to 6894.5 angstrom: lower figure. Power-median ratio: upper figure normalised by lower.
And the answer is 1.03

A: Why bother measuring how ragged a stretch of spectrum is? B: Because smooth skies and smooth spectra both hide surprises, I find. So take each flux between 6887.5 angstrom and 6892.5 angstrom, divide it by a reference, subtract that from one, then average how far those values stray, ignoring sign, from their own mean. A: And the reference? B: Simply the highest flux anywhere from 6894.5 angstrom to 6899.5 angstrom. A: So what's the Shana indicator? 0.0024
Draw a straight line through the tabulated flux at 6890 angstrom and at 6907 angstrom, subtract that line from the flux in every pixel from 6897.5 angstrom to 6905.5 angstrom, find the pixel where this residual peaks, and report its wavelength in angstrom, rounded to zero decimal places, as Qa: 6900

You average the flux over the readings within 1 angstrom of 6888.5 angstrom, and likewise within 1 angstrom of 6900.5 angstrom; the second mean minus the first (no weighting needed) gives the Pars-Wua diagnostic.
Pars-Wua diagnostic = 0.61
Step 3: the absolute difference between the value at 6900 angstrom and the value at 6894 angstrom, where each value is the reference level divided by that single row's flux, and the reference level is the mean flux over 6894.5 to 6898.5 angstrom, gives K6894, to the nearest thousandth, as 0.010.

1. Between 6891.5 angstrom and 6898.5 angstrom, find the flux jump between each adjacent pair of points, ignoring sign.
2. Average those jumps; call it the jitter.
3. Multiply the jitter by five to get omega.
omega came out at 0.28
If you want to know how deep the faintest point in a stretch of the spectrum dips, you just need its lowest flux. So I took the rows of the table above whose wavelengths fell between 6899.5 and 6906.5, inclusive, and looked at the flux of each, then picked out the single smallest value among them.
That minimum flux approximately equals 29.4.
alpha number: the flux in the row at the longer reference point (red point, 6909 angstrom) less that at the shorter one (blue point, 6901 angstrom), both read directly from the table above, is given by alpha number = -0.23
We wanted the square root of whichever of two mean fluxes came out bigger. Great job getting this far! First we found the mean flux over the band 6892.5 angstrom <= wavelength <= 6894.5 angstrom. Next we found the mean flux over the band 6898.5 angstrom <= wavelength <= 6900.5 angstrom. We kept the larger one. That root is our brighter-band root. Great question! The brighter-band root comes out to 5.42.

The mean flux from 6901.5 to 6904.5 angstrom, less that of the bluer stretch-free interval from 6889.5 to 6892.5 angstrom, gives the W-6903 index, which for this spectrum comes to 0.48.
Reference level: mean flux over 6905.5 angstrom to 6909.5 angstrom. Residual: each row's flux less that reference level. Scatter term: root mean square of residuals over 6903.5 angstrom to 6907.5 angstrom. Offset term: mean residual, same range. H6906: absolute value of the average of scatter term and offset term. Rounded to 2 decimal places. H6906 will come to 0.10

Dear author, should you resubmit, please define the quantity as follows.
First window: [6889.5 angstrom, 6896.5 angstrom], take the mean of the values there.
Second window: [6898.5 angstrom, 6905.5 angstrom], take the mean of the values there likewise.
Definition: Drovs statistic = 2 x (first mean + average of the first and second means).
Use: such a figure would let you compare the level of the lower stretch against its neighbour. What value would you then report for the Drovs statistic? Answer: 117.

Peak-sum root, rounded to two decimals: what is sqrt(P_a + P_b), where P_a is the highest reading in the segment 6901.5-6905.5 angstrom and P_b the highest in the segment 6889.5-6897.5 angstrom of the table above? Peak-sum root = 7.67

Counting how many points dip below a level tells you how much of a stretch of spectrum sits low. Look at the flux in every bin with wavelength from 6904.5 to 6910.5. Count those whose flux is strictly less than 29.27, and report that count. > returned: 2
